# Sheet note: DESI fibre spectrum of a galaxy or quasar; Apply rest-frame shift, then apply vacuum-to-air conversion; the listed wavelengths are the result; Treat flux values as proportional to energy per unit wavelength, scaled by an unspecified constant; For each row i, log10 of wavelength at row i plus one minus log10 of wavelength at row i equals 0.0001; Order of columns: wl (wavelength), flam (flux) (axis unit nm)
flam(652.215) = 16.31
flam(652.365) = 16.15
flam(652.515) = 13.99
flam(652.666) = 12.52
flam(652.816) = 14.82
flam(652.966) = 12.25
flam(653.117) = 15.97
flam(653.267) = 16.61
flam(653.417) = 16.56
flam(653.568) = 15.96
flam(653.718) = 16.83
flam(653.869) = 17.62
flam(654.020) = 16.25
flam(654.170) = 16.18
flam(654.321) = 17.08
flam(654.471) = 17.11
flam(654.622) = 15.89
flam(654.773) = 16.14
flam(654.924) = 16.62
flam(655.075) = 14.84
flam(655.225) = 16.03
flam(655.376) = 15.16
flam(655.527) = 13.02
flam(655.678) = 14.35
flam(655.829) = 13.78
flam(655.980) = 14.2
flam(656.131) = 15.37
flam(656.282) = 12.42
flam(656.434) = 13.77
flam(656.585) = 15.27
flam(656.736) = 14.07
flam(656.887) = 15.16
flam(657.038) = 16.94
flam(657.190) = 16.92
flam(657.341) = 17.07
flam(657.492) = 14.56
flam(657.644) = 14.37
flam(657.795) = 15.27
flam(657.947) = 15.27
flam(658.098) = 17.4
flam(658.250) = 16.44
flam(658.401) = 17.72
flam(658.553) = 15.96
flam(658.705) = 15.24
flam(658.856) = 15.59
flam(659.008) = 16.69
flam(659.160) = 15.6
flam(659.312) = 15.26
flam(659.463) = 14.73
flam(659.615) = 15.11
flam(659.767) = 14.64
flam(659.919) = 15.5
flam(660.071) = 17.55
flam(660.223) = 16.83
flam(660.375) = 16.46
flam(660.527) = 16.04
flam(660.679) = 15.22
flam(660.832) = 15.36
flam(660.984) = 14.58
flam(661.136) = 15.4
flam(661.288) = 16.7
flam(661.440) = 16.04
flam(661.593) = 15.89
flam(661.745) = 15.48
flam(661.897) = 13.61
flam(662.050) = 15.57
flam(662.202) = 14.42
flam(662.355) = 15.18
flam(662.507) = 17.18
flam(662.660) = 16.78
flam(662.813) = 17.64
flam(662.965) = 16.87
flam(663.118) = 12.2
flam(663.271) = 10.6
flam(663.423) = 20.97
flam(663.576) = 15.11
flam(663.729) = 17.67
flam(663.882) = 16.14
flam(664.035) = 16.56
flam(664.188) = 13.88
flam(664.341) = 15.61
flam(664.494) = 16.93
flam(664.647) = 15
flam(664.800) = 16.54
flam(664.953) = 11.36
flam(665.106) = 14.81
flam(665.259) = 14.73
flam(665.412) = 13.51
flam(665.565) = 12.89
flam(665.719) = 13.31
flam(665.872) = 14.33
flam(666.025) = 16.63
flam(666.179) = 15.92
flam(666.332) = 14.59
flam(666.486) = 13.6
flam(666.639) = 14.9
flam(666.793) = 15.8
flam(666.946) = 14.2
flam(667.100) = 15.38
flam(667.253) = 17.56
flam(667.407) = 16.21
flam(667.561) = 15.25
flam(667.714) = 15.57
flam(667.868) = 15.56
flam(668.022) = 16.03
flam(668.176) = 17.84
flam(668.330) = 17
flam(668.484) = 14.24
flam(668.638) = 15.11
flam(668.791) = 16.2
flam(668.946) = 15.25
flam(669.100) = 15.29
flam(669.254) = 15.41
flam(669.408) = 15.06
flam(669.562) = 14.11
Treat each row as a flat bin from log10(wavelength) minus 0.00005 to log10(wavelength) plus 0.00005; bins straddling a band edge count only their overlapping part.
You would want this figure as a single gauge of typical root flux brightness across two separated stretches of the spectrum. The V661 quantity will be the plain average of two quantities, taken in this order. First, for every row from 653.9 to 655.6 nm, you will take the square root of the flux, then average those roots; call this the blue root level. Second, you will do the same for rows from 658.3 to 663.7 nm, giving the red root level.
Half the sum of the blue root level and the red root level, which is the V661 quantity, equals 3.97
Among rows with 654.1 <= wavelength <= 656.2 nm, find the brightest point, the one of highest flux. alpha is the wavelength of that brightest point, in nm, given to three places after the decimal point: 654.471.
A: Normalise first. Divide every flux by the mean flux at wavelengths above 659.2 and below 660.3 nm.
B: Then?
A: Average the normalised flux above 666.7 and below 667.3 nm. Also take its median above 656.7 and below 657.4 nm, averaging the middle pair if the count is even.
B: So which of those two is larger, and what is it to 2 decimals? 1.08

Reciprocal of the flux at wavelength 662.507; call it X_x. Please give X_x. 0.0582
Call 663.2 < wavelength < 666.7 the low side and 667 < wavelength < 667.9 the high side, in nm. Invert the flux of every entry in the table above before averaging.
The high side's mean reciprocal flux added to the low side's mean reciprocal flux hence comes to 0.131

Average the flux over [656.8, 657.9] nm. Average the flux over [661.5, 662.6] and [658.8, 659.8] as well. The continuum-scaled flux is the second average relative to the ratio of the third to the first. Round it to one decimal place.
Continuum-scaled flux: 15.7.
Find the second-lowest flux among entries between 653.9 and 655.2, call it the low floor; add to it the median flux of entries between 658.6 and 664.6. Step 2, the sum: 31.5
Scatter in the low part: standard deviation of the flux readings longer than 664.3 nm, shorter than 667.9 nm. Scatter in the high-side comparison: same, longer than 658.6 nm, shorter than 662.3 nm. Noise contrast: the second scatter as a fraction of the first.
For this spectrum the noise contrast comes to 0.62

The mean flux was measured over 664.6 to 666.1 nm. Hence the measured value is 14.3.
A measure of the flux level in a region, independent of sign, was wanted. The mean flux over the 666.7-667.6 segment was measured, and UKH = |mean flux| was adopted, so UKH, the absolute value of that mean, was 15.73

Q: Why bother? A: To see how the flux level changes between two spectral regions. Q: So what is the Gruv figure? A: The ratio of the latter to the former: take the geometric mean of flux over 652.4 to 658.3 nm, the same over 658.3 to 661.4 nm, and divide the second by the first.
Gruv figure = 1.03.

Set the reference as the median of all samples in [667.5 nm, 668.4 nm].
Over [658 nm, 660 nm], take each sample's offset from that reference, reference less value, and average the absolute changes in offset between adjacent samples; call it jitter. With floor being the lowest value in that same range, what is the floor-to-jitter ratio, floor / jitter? 18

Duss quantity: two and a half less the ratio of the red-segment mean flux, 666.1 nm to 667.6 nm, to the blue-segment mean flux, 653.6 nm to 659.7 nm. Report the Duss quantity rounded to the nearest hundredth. 1.52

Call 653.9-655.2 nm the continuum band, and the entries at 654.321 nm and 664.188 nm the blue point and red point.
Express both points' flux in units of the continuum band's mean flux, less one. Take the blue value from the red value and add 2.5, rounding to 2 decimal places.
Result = 2.30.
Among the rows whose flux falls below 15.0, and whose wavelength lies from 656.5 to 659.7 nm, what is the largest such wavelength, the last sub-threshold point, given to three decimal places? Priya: 659.463 nm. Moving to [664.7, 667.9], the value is 666.946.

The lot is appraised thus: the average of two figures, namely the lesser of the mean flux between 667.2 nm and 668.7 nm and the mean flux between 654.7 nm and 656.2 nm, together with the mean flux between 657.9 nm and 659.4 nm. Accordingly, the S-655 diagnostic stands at 15.5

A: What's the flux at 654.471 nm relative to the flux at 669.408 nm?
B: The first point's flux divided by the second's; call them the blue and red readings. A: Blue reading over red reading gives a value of 1.1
